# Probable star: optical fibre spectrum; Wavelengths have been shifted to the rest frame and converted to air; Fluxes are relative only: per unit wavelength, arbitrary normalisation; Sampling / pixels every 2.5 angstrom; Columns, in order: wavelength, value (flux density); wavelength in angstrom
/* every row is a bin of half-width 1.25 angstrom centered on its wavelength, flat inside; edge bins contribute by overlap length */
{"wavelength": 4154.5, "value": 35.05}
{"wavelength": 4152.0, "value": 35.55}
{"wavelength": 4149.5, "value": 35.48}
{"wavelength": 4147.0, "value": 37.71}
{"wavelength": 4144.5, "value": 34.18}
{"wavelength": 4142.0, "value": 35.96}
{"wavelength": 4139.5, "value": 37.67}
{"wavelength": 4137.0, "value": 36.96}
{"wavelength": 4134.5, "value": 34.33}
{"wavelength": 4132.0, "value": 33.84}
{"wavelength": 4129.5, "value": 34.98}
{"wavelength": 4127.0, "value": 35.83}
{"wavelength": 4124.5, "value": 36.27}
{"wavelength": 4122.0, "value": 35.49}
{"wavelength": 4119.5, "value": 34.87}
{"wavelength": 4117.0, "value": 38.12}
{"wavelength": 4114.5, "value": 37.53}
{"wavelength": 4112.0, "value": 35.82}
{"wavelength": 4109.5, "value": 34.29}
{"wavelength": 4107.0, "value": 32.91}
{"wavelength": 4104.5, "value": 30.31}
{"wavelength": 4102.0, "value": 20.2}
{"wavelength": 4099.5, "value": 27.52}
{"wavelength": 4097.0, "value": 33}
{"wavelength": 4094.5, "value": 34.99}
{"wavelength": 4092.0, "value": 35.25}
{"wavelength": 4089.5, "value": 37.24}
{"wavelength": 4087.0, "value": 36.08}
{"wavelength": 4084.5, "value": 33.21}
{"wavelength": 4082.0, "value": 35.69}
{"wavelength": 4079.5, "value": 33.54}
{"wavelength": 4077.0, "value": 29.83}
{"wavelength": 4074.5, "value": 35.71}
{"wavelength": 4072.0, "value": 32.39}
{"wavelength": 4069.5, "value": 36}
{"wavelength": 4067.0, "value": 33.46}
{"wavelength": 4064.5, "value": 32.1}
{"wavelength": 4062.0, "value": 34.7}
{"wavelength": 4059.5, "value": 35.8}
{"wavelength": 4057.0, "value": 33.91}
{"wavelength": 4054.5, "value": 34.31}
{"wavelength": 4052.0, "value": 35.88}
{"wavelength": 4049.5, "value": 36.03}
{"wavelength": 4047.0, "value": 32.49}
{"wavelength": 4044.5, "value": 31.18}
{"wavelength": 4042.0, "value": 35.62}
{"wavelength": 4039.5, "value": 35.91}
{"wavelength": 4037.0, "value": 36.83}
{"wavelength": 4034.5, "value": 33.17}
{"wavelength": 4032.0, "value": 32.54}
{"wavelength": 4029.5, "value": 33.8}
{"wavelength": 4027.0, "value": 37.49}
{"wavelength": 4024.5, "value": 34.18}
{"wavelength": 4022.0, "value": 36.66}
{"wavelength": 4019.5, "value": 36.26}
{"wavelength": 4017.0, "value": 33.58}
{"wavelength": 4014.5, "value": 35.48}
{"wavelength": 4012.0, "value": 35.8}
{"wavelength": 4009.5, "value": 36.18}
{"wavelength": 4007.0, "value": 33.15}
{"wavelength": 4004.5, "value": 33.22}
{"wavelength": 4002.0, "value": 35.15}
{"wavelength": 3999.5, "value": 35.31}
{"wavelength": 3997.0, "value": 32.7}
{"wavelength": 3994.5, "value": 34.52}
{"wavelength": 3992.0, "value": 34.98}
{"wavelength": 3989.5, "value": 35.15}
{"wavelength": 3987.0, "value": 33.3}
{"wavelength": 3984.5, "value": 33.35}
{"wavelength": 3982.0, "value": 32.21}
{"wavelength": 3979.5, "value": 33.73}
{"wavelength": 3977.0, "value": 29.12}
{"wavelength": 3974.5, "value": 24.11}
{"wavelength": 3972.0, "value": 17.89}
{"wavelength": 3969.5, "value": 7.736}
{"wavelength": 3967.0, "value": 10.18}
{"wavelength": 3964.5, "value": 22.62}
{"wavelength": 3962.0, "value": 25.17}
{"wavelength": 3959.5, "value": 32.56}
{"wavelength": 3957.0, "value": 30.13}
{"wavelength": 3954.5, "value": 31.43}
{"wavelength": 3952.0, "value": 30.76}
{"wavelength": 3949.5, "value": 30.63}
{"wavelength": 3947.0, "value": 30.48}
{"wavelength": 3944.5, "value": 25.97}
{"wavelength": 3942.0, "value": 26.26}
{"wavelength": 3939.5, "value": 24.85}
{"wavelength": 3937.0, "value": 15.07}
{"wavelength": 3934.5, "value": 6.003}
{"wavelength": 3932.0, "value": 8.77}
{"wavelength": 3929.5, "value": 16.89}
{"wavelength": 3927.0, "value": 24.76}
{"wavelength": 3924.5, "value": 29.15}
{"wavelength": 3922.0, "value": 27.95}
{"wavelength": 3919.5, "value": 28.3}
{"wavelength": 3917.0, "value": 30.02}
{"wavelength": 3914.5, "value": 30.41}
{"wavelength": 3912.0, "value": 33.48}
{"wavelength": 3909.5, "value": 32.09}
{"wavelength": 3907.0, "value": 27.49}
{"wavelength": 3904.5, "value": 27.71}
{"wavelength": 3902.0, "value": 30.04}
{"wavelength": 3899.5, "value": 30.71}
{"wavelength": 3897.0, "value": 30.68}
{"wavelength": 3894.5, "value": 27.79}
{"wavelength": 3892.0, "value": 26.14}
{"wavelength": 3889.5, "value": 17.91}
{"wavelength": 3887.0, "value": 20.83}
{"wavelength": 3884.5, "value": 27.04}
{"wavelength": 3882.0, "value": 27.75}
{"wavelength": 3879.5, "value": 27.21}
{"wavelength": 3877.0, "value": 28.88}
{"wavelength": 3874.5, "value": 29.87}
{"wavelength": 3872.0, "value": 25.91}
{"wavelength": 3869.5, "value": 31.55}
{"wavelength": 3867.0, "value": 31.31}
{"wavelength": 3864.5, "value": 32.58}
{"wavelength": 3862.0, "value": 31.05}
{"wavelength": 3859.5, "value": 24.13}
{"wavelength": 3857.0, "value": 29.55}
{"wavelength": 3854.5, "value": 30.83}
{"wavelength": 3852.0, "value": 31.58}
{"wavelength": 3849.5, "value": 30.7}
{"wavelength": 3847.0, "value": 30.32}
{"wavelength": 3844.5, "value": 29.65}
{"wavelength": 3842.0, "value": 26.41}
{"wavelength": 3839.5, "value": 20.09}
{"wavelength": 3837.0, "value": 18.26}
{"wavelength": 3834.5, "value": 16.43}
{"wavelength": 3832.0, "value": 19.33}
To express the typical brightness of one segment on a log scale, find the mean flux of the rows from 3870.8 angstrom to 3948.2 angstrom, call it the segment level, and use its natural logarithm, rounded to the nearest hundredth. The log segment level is 3.25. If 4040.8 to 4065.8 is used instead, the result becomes 3.53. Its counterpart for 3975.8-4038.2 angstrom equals 3.54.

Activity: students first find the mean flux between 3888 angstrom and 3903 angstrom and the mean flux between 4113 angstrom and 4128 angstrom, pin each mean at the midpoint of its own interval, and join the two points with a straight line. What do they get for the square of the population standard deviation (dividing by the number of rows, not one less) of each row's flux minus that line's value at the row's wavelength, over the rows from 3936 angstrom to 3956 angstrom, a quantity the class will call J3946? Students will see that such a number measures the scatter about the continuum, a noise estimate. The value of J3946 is 24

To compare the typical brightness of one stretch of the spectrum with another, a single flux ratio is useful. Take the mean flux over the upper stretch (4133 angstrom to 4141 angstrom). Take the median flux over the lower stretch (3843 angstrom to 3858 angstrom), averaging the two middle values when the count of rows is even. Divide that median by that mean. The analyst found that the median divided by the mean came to 0.84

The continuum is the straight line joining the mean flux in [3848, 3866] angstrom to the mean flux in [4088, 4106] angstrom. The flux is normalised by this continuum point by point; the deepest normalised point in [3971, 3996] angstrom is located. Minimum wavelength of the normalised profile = 3972.0 angstrom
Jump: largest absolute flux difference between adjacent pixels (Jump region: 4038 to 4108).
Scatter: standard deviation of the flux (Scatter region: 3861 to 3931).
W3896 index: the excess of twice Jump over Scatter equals 16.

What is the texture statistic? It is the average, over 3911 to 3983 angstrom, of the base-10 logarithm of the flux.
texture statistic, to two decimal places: 1.36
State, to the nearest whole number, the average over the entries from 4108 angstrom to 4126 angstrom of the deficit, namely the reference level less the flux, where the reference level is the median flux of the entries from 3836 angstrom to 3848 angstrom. -10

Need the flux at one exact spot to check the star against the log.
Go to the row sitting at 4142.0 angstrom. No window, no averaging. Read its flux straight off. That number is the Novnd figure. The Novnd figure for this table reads 35.96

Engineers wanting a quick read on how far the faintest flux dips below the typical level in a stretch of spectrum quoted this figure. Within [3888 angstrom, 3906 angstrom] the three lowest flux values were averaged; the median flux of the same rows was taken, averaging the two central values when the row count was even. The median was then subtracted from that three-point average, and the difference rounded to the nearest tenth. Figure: -3.9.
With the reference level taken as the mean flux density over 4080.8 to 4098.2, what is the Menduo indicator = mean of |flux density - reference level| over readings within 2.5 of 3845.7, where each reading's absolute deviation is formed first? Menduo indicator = 5.1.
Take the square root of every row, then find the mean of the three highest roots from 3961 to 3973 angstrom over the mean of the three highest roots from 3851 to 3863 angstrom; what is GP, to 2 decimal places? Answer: 0.84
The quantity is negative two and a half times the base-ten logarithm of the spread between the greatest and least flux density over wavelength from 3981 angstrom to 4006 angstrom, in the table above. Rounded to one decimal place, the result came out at -1.2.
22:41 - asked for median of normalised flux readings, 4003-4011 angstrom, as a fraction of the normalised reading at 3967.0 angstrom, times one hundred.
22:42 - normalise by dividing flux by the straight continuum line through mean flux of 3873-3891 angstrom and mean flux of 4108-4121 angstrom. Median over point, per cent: 309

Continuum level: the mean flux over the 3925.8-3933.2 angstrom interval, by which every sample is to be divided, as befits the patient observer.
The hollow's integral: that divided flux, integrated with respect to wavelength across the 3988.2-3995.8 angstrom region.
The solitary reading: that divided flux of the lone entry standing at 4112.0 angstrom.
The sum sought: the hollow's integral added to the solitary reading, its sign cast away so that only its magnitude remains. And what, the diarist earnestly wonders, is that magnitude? 18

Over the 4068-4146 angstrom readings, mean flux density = 34.2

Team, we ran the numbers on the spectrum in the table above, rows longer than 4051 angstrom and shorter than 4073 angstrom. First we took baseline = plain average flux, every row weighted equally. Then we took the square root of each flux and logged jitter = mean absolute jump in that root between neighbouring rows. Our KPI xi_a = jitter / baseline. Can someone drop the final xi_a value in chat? 0.0047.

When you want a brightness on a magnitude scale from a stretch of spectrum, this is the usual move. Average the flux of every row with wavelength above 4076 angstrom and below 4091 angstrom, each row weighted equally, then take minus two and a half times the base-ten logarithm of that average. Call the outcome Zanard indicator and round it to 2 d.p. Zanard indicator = -3.84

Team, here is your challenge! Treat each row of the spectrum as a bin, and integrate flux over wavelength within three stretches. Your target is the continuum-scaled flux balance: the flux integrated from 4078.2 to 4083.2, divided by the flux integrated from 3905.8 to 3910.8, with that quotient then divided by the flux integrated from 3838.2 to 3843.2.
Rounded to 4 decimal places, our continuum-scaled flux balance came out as 0.0100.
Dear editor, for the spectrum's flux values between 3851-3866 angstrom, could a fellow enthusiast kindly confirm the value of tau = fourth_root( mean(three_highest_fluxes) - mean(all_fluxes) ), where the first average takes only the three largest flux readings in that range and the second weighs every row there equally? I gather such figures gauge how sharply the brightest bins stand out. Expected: 1.2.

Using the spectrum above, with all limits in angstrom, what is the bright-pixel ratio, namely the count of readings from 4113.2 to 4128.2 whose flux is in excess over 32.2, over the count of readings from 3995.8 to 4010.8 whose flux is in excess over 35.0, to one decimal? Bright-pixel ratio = 2.0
